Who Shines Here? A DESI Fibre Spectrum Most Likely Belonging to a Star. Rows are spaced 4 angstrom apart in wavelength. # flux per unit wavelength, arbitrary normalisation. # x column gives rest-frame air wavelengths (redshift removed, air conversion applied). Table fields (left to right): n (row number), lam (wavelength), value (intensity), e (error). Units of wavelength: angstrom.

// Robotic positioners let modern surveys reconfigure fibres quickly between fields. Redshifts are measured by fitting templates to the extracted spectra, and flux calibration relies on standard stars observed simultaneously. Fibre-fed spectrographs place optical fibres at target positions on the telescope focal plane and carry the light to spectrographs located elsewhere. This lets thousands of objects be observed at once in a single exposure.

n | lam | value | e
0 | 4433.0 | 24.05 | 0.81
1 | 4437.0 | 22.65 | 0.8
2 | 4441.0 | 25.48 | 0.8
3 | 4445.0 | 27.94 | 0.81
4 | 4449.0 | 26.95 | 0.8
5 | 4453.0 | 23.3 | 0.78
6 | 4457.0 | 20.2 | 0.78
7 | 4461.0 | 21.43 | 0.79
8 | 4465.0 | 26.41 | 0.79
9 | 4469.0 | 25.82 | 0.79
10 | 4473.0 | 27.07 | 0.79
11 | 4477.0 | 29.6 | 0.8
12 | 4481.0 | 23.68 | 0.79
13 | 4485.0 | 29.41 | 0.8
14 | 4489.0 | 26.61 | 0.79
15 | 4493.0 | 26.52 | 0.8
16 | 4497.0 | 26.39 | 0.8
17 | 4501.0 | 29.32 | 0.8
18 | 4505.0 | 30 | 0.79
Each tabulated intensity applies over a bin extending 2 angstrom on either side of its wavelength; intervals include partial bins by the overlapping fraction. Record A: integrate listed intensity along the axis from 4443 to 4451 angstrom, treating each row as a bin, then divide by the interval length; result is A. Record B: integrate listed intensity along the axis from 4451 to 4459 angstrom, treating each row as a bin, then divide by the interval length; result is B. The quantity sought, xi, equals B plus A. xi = 49.2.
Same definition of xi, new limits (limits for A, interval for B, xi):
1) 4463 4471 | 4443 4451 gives 53.6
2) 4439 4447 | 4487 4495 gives 53.3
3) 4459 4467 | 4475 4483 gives 50.6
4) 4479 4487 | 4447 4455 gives 51.7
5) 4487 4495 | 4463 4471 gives 52.7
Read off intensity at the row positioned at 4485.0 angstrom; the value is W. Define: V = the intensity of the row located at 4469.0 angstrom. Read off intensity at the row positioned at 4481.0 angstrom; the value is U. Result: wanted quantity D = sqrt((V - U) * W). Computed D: 7.9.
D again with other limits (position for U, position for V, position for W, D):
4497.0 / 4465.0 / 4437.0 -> 0.7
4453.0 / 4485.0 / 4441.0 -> 12.5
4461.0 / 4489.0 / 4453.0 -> 11.0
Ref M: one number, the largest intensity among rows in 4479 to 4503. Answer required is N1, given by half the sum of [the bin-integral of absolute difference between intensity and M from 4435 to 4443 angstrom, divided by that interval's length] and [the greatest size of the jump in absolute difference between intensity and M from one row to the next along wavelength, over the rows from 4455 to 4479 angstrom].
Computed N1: 5.2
